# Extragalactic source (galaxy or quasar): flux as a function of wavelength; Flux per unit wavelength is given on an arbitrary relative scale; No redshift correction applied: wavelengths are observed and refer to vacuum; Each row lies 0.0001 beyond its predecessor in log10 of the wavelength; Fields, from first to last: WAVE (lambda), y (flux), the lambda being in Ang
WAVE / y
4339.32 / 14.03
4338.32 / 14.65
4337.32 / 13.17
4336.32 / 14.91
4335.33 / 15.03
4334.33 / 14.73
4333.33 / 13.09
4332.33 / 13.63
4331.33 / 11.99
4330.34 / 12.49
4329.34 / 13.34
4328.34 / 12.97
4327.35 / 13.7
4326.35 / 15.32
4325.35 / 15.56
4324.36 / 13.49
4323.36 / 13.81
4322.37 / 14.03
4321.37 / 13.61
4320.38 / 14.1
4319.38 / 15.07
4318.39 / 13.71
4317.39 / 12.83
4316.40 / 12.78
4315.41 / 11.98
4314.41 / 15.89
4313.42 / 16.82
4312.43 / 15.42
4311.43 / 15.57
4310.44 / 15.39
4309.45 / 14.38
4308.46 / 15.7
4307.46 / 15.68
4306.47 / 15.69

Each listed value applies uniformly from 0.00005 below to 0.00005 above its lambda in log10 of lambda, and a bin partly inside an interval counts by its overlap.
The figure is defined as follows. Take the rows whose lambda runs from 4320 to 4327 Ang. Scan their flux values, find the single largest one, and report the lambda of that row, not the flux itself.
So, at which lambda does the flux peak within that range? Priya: 4325.35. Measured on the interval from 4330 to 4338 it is 4335.33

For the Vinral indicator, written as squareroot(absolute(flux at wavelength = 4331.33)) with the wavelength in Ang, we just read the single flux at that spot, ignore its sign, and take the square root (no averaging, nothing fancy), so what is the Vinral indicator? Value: 3.46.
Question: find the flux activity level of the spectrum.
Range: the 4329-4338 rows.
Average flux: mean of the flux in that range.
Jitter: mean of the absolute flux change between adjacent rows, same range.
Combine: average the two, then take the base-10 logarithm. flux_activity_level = 0.86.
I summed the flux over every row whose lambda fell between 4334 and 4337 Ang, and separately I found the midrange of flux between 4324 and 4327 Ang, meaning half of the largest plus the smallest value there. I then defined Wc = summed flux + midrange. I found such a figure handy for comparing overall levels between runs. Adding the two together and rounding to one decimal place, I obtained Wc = 59.2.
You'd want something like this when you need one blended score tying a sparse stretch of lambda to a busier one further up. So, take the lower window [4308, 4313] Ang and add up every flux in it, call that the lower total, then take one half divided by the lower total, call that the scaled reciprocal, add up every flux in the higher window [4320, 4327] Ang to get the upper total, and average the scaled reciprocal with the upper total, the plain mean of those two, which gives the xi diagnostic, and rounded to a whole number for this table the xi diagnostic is 50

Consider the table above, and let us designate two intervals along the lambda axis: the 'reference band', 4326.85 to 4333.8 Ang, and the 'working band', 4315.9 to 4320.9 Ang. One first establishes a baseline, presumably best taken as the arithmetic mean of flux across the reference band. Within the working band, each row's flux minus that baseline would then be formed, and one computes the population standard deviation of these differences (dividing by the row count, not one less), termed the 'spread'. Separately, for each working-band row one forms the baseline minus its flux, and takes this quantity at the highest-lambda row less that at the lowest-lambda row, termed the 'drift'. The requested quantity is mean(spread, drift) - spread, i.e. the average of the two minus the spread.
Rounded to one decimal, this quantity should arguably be -1.1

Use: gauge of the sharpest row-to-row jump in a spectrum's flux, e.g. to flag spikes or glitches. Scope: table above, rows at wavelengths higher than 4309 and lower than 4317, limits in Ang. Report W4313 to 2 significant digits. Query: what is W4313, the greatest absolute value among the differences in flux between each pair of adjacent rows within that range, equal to 3.9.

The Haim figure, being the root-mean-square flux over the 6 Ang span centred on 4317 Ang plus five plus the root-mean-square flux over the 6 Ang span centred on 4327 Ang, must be 32.9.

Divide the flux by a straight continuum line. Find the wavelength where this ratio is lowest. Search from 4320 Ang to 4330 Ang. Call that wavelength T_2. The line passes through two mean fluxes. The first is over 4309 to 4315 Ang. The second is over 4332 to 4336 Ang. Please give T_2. 4328.34 Ang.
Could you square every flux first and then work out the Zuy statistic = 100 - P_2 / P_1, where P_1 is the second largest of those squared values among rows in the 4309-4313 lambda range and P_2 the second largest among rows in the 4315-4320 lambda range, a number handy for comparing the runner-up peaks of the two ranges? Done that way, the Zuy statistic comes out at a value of 99.21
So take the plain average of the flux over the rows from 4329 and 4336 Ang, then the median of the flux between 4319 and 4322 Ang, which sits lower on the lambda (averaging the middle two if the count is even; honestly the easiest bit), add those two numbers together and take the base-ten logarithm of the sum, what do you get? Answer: 1.44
